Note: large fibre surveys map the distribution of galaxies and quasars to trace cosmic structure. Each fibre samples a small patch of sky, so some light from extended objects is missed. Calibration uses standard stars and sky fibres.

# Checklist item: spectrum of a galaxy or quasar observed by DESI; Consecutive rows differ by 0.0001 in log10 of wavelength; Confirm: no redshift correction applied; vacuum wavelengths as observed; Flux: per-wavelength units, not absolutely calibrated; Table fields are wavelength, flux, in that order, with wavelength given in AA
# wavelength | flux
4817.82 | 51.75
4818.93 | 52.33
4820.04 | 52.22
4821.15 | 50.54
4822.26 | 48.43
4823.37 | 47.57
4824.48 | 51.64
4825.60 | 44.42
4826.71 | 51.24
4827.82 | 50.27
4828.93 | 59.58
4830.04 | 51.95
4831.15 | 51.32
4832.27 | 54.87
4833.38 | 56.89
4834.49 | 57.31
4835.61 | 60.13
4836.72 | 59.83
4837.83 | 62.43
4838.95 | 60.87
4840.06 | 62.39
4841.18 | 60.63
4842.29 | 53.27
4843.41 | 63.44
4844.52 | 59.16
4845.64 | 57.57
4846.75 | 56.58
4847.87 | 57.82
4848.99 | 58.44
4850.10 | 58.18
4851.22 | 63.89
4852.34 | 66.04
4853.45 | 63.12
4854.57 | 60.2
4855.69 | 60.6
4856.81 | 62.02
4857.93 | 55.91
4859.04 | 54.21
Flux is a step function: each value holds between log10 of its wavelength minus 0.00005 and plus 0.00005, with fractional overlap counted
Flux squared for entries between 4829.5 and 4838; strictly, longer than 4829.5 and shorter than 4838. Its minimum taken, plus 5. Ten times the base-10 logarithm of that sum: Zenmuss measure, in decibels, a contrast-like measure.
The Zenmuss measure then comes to 34.2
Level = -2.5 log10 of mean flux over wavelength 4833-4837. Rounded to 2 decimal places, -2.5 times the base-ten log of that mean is -4.42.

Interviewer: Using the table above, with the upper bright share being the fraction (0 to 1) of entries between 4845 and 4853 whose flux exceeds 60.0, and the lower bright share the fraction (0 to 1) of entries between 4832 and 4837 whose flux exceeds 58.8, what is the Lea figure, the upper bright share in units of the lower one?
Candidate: 0.7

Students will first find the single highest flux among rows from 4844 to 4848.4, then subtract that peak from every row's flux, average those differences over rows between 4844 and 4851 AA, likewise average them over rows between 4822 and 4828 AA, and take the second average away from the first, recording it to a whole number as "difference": 9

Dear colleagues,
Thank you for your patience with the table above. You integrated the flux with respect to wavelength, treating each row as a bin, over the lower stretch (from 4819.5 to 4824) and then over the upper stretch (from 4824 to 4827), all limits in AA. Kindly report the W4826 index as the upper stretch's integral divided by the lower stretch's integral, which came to 0.7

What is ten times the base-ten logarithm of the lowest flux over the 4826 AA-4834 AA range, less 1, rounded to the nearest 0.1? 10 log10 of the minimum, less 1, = 16.0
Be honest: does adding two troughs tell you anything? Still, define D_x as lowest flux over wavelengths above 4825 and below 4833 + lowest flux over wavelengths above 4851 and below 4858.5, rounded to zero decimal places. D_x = 100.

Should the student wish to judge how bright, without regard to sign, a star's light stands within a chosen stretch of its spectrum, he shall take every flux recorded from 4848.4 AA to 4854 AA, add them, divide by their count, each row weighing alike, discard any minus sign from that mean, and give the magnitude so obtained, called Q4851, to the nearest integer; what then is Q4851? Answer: 62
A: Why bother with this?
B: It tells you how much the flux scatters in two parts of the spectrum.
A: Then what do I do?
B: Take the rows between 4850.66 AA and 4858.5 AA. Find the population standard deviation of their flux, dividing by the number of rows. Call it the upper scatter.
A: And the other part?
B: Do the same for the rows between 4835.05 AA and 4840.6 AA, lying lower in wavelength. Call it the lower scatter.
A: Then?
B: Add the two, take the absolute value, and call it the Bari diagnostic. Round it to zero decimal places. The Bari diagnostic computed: 4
